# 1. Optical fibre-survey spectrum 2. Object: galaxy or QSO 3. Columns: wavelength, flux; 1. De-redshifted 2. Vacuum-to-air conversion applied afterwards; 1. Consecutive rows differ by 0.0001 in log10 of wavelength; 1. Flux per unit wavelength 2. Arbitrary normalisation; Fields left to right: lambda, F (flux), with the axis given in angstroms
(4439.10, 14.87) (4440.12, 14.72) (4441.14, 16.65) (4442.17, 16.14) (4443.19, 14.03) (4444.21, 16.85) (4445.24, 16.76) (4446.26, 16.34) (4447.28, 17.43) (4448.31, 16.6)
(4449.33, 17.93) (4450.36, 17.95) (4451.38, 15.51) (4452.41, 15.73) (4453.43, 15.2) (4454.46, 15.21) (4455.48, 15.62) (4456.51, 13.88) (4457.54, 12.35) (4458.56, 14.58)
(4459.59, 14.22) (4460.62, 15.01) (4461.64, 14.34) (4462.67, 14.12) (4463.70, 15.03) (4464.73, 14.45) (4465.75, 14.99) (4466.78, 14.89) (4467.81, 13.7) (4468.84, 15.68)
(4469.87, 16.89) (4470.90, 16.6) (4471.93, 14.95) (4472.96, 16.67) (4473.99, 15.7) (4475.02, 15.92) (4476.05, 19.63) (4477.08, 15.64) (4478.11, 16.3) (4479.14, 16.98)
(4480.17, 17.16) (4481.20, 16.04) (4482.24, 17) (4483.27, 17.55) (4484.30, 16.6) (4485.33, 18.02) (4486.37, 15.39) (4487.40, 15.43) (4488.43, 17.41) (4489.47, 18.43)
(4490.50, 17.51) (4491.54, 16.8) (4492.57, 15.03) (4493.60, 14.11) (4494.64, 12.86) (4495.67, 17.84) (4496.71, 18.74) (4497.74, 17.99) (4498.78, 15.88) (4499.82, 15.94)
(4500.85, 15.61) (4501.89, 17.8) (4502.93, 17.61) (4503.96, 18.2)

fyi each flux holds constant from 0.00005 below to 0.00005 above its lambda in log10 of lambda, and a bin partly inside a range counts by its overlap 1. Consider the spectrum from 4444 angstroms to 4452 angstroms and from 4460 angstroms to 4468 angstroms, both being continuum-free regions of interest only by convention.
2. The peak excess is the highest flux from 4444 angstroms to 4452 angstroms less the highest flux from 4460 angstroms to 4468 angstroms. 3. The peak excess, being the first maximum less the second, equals 3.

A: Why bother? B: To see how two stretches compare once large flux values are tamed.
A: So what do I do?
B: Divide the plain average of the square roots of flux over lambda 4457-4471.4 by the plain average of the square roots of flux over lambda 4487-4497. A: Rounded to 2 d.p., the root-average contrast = 0.95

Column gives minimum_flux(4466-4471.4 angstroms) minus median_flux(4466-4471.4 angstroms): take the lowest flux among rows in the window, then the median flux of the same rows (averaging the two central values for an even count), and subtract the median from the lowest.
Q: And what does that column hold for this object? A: -2.0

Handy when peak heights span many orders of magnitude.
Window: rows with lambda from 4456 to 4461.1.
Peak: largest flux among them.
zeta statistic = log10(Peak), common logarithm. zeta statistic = 1.18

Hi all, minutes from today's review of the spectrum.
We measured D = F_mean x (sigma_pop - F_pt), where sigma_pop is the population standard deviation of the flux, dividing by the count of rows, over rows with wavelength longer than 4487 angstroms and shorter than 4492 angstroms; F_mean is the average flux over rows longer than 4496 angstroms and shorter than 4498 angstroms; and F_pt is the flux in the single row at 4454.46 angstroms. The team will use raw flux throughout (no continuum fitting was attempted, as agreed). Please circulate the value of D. -261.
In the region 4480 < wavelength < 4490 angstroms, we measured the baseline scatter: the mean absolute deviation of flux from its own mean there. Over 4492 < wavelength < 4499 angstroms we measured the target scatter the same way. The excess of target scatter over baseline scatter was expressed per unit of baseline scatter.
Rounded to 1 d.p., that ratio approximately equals 1.2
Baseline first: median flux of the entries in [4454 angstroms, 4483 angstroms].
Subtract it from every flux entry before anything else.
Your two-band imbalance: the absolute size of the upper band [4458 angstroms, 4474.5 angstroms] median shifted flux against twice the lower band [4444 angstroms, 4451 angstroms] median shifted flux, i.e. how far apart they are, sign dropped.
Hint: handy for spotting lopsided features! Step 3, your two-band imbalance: 3.3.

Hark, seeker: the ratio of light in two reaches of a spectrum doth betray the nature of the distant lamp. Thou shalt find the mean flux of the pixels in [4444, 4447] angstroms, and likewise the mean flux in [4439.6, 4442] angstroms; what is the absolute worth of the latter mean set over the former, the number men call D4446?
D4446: 0.94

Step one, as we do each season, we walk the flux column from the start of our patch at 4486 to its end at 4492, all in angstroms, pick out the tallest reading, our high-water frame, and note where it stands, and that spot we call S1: 4489.47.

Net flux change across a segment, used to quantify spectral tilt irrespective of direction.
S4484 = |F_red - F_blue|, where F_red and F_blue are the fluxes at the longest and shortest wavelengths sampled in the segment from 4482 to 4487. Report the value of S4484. 1.6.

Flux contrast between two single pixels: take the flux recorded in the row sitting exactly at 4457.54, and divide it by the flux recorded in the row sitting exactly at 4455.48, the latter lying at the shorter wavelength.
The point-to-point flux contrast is 0.79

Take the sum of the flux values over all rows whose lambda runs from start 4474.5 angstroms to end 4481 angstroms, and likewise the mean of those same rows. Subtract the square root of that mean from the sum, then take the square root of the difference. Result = 9.9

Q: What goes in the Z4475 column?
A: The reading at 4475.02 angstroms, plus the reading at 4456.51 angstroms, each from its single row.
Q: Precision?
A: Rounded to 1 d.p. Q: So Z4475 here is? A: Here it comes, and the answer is 29.8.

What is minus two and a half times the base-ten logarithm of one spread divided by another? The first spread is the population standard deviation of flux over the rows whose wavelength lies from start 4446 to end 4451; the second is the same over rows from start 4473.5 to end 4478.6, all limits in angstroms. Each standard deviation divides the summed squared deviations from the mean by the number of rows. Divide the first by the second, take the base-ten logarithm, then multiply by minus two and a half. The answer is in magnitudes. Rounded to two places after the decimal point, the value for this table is 0.89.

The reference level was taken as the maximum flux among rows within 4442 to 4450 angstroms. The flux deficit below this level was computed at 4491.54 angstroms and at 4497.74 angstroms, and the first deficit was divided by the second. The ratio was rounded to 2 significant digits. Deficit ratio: -19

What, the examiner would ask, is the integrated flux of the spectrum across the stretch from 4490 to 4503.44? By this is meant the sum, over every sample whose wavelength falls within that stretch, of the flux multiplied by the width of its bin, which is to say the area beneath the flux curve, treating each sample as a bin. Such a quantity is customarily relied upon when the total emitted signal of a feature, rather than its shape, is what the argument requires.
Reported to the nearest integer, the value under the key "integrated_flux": 221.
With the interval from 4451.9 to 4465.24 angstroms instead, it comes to 195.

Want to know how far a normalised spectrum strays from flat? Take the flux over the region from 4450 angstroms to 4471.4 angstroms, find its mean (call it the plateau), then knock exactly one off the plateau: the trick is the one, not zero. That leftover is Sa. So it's 14.0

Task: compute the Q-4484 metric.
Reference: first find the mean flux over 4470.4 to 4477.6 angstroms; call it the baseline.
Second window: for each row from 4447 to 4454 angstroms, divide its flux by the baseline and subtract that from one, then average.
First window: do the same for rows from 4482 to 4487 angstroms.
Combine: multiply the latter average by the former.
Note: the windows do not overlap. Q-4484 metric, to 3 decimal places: 0.000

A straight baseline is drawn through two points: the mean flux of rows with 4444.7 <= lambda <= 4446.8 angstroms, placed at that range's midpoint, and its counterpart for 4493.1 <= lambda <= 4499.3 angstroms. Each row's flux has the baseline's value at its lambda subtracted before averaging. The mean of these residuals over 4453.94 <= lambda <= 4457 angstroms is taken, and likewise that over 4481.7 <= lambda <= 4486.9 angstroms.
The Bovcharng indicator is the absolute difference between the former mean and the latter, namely 2.2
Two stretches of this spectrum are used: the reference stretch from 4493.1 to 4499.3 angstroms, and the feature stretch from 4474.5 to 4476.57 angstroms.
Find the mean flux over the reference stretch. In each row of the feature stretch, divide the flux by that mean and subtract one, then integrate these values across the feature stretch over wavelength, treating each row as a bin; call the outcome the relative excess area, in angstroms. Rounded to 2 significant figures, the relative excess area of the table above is 0.20 angstroms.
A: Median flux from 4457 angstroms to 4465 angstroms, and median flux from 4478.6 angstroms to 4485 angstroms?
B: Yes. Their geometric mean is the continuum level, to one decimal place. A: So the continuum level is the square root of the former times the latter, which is 15.6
